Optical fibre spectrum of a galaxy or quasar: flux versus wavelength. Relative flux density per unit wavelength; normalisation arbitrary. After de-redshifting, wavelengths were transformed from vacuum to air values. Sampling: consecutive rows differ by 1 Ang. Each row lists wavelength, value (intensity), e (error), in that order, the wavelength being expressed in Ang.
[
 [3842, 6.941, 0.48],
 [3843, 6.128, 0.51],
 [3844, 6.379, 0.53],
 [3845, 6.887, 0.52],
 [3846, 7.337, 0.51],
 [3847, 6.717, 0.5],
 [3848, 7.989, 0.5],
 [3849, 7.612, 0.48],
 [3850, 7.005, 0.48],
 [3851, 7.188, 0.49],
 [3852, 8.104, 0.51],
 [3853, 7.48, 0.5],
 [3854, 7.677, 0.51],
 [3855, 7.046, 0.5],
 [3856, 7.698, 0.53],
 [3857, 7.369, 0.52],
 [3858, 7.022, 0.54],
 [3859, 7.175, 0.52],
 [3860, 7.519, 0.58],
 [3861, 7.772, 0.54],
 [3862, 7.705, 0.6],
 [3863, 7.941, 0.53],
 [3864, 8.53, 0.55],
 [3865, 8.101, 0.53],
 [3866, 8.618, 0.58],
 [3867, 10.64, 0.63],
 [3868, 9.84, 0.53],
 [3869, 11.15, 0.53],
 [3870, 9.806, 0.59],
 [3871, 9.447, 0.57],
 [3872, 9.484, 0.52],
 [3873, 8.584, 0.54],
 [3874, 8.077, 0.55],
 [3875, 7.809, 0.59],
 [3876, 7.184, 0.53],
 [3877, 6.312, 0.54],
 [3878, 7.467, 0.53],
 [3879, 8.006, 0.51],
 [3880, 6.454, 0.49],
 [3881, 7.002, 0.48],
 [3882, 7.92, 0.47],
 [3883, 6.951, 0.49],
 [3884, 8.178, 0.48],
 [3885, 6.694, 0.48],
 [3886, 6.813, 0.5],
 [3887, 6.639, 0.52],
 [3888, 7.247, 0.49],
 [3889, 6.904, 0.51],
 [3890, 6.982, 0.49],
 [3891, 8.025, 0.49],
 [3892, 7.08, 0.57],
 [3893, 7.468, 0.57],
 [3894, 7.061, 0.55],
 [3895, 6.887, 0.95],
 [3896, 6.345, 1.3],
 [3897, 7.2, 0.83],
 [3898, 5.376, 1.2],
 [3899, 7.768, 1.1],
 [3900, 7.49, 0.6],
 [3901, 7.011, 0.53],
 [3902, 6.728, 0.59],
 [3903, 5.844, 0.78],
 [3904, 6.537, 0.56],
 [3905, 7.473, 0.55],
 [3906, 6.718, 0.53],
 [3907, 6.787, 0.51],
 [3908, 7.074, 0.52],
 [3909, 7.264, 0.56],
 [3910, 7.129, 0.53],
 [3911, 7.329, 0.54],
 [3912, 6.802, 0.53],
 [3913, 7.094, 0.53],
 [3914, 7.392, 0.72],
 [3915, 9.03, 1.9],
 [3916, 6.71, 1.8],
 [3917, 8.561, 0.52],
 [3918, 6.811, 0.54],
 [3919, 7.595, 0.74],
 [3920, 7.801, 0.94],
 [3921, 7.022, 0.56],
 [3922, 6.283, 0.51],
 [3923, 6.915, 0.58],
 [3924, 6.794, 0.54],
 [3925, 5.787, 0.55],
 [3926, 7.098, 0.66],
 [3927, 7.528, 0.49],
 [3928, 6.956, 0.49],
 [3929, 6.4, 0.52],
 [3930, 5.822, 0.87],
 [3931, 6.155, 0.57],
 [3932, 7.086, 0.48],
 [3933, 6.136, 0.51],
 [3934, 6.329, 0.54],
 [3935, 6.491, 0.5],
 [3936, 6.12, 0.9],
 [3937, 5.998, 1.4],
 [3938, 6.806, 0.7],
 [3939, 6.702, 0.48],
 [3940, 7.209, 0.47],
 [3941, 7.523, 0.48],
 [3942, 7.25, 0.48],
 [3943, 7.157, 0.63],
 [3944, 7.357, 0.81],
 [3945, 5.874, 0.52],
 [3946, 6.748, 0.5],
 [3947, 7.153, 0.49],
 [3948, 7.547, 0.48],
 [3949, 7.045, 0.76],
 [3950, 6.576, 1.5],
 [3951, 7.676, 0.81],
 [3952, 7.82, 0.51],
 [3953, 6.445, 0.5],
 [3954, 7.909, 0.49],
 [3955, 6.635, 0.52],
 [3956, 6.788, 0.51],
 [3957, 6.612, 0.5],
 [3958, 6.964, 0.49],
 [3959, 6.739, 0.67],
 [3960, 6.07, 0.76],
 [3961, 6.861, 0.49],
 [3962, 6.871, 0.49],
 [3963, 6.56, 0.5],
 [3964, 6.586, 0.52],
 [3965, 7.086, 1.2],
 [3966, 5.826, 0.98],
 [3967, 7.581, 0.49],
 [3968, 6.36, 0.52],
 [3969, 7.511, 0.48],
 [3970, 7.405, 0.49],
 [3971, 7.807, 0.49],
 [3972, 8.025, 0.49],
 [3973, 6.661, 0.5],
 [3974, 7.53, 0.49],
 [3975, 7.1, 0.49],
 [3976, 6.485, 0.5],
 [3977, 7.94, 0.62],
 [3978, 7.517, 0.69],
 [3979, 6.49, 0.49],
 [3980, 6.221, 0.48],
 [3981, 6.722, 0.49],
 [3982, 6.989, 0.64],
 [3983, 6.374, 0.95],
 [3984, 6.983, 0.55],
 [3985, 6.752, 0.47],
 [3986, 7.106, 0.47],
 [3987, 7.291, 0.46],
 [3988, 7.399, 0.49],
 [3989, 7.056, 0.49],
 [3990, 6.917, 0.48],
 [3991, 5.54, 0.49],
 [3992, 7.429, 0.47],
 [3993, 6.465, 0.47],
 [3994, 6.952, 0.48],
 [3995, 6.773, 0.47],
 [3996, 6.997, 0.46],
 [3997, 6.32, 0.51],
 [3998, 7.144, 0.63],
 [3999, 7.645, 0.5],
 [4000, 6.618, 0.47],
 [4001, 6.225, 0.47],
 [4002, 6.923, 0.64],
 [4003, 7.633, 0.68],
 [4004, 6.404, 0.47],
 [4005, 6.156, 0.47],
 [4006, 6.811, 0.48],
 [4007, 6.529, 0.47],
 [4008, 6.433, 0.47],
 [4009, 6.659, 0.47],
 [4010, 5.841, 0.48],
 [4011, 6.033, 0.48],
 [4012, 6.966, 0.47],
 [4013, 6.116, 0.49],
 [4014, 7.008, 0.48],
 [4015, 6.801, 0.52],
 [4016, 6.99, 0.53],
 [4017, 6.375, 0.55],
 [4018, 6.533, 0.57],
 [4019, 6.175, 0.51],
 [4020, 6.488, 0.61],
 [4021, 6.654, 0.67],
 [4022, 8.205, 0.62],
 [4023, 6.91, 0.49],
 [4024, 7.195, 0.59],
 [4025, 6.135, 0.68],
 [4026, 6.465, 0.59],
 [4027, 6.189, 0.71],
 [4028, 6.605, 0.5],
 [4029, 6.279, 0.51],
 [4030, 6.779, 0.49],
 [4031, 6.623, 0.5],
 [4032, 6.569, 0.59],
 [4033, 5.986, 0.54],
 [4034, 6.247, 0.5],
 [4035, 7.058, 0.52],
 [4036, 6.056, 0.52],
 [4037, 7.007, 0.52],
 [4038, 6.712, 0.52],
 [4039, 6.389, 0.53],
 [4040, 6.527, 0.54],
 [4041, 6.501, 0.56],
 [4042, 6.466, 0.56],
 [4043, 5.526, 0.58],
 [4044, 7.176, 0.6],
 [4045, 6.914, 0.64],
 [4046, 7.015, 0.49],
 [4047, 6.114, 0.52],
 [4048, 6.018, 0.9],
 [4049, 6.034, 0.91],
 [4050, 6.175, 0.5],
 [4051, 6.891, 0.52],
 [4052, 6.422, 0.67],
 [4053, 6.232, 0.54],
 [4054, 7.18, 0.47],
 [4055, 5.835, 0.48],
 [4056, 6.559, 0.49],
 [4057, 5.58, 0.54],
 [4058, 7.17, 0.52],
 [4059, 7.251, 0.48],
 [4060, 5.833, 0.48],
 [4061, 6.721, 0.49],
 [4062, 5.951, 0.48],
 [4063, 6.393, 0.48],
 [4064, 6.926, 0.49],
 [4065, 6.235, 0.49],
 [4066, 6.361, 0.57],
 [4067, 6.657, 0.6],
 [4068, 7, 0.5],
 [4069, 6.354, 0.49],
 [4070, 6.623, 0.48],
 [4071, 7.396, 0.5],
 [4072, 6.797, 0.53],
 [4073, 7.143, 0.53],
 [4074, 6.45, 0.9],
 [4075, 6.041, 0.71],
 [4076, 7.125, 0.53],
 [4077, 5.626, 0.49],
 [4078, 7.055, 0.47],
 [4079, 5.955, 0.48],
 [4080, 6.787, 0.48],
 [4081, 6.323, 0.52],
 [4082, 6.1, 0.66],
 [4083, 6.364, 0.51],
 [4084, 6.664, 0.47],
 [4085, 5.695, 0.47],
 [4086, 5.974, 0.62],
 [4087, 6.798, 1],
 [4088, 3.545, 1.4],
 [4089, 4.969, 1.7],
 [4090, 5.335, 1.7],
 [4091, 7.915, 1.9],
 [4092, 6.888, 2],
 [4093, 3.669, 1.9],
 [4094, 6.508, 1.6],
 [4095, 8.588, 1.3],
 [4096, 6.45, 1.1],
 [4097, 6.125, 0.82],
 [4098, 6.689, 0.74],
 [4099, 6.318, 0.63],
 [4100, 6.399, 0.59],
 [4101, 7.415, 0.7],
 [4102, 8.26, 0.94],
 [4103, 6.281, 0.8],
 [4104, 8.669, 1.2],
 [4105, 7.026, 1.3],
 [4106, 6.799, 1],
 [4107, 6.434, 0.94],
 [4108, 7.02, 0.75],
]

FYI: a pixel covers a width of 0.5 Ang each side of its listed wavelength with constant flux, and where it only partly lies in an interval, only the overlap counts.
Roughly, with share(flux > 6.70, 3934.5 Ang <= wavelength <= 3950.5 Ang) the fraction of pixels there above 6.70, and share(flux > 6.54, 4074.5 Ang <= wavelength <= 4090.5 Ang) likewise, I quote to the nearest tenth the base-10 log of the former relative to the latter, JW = 0.3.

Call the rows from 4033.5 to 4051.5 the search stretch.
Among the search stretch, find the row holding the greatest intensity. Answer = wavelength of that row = 4044 Ang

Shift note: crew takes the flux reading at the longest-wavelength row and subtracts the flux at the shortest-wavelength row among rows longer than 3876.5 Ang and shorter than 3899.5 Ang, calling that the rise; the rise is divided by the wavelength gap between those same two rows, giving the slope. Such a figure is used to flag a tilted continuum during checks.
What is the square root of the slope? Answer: 0.257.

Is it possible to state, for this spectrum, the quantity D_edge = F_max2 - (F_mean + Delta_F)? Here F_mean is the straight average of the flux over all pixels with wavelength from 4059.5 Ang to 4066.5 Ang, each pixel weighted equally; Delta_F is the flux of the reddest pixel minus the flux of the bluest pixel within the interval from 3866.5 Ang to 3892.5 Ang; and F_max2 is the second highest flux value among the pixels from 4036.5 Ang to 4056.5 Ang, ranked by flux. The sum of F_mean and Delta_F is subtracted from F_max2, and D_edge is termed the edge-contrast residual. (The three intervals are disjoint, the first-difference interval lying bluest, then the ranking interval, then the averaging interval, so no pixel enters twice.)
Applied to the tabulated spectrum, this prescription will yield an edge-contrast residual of 4.4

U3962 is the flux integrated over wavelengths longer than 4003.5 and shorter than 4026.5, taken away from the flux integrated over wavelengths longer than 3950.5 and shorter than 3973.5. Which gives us 8.9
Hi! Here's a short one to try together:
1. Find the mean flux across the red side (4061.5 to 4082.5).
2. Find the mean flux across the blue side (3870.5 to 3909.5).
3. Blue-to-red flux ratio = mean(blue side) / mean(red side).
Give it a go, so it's 1.11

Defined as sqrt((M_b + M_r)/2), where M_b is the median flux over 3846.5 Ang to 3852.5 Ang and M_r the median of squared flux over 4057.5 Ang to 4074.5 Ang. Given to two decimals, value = 5.09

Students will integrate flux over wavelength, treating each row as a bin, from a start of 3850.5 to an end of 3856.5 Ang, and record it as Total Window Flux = 45.2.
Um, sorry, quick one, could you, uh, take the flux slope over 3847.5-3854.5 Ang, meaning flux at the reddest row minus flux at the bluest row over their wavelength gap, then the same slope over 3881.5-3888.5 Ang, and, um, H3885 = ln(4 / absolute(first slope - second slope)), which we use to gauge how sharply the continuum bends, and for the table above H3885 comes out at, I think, 4.2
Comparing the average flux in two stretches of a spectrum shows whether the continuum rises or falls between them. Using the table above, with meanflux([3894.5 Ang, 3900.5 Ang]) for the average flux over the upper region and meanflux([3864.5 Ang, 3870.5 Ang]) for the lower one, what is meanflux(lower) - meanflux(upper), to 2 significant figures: 2.8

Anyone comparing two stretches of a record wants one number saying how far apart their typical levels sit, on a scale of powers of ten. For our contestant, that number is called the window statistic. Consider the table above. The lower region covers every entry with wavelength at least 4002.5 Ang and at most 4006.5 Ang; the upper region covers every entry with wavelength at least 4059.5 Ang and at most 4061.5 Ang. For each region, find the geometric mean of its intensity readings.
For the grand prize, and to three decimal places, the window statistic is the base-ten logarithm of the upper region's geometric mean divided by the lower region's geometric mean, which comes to -0.031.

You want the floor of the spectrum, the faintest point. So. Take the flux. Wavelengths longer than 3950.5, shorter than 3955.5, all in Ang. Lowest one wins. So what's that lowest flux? 6.445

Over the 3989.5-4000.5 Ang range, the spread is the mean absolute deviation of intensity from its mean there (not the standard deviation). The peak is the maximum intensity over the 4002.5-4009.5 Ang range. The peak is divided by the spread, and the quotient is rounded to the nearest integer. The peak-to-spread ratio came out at 18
